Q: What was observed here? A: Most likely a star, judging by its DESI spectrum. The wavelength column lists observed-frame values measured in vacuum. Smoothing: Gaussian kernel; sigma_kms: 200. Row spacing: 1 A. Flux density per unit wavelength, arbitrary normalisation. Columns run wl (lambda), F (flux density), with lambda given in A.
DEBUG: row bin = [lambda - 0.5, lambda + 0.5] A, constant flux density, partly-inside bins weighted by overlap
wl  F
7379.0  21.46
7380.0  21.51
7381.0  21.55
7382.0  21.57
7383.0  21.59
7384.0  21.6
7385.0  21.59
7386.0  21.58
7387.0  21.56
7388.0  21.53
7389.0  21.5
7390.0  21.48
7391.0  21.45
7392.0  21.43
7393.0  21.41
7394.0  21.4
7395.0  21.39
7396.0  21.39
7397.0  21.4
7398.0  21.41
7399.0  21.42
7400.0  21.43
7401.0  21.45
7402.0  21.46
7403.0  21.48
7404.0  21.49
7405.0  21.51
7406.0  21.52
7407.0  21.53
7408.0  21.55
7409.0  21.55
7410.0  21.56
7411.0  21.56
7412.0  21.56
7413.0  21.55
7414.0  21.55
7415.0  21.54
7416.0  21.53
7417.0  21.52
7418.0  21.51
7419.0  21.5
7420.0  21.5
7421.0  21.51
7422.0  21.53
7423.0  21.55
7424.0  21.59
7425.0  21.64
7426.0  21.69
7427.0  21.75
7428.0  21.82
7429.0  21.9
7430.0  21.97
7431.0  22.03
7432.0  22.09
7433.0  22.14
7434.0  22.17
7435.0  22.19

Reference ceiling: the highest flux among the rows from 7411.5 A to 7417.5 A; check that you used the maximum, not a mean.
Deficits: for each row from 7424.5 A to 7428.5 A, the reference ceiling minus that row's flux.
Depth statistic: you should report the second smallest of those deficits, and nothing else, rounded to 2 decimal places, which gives -0.19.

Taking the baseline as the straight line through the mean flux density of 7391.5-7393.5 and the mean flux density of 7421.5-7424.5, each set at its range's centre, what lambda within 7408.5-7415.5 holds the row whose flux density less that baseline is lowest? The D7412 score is 7415.0 A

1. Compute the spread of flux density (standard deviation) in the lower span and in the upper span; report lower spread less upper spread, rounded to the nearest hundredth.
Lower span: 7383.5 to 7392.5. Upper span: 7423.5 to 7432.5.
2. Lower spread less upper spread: -0.11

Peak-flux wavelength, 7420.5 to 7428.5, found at 7428.0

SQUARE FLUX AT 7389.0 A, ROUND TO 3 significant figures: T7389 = 462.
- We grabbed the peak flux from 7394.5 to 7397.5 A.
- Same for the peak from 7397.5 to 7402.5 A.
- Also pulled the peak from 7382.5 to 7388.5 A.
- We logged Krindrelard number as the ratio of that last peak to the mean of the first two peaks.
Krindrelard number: 1.008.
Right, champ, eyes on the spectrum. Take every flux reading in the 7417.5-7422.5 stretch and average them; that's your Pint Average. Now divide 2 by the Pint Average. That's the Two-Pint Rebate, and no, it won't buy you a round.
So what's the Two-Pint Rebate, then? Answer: 0.0930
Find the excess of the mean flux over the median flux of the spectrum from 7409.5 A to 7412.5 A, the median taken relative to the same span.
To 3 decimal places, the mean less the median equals 0.000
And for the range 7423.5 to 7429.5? 0.012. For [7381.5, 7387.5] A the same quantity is -0.003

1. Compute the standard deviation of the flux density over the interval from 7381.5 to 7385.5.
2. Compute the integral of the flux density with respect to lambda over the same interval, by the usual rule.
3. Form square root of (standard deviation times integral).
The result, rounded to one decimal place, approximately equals 1.0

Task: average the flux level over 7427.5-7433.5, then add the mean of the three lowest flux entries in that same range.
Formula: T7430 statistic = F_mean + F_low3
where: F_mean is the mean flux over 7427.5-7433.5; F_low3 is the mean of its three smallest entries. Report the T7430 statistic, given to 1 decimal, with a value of 43.9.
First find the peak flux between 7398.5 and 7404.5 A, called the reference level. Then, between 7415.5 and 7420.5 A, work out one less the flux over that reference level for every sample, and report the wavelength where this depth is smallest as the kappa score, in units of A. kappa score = 7416.0 A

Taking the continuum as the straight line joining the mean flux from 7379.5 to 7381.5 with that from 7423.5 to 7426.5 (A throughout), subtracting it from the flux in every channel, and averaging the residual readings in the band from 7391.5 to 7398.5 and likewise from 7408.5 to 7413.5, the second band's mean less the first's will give 0.112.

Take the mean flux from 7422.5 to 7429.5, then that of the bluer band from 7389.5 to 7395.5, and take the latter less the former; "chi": -0.28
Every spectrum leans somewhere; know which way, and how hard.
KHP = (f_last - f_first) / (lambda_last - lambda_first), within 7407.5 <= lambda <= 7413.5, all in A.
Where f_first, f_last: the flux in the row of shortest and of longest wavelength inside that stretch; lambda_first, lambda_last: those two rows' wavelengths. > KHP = 0.00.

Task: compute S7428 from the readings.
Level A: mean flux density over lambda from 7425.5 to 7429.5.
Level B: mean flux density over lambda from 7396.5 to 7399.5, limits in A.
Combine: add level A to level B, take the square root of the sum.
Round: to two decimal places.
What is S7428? 6.57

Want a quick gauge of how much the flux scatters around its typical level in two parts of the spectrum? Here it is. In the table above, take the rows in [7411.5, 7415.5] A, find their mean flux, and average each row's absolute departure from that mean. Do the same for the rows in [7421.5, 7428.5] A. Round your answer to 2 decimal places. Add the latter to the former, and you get 0.09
